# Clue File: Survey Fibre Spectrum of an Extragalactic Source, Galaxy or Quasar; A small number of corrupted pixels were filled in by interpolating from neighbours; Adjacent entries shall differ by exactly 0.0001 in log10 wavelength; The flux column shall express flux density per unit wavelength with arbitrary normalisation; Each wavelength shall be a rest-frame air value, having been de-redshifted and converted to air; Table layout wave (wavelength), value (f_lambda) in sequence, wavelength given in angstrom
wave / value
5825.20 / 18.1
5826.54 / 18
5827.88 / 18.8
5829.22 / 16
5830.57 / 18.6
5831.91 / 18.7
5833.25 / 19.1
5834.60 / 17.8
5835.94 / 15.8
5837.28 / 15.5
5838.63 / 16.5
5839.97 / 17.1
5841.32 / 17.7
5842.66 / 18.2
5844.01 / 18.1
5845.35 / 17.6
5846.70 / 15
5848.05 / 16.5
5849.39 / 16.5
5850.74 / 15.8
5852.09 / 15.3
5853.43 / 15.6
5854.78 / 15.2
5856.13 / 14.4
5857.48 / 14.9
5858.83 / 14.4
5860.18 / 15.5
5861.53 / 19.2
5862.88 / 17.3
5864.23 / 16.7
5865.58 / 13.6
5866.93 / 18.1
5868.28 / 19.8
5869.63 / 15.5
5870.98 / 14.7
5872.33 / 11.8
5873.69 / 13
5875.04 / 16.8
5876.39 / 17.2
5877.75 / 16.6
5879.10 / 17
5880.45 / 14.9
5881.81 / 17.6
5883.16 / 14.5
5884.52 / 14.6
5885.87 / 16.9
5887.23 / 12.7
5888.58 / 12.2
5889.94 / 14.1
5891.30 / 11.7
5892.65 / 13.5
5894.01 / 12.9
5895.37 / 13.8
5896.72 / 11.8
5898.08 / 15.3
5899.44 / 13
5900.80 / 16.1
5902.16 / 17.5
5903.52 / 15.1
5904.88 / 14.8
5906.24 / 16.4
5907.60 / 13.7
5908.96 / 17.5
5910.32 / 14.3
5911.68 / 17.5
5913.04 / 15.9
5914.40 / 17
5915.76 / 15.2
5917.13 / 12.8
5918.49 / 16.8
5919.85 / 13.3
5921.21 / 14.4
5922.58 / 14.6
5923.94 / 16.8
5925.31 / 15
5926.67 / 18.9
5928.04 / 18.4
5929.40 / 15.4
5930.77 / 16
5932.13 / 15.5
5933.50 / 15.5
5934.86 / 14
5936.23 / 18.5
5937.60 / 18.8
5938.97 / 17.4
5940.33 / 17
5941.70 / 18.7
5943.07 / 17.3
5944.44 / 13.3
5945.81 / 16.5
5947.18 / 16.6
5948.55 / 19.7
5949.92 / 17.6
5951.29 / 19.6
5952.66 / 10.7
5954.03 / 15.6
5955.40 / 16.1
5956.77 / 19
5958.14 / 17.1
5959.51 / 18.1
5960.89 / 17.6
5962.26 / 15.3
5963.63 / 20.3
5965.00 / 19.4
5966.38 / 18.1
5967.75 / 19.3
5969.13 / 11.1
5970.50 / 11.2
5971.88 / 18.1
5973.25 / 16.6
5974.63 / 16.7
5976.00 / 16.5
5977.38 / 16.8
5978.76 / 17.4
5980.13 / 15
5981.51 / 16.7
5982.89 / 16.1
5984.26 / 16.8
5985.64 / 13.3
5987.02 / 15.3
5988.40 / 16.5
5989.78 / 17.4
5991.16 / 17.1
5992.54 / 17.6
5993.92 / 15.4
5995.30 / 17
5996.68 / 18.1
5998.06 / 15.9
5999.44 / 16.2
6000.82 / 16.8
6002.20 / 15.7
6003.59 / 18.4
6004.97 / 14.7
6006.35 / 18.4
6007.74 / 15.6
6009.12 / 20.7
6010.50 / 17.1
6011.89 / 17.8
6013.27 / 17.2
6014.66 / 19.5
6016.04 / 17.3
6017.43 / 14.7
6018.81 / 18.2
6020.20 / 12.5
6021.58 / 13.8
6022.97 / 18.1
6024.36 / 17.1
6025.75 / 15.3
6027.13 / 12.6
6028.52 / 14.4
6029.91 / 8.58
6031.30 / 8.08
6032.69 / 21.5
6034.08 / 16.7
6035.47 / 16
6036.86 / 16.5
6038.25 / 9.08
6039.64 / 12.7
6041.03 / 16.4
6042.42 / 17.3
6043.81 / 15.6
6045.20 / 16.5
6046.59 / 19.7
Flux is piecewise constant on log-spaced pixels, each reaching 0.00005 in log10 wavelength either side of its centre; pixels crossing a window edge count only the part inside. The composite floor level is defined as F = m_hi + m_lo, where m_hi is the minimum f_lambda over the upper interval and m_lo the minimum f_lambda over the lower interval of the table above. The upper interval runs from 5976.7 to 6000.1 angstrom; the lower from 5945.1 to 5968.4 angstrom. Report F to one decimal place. 24.0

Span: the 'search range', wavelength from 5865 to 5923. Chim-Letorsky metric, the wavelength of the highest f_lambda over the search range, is 5868.28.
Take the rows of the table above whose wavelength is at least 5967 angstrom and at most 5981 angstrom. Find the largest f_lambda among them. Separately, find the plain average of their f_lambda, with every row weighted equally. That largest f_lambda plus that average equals 35.2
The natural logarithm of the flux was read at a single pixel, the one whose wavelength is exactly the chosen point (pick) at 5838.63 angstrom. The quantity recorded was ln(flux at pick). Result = 2.80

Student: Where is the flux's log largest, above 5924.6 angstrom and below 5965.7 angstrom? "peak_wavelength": 5963.63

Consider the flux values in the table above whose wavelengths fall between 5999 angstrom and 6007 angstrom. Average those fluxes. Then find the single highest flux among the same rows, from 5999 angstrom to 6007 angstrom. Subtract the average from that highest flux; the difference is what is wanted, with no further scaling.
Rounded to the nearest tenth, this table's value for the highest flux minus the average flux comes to 1.7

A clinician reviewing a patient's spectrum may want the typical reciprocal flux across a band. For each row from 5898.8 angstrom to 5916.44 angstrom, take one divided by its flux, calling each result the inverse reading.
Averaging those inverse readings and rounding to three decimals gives 0.064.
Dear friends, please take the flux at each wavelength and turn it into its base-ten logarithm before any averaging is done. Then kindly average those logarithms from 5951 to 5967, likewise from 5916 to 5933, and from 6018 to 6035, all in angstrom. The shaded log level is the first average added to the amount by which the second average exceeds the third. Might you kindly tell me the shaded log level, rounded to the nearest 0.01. 1.27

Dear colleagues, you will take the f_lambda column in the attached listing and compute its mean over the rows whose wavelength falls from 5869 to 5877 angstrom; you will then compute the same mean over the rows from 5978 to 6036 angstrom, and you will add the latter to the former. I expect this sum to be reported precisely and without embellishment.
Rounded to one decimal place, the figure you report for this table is 31.0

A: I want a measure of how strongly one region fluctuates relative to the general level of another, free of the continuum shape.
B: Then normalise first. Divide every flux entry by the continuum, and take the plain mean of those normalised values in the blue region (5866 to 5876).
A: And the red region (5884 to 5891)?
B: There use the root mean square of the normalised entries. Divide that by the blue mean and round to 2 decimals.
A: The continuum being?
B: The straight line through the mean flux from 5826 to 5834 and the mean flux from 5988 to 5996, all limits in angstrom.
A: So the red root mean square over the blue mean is 0.91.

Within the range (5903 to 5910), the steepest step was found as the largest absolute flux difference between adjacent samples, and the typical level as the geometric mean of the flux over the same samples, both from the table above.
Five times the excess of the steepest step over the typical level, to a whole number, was -58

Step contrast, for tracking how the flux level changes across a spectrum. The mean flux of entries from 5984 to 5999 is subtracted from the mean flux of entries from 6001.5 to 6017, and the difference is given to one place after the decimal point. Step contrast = 1.1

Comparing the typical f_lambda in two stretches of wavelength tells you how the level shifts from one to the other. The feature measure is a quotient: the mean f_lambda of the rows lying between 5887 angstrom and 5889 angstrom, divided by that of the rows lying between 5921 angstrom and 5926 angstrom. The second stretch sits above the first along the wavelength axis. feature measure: 0.82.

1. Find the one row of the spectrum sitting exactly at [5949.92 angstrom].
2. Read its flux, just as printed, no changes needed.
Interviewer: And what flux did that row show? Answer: 17.6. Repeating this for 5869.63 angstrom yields 15.5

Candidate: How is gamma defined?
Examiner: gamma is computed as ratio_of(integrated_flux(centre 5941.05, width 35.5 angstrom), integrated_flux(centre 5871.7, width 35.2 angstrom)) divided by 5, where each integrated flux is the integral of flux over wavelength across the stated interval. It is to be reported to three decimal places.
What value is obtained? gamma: 0.217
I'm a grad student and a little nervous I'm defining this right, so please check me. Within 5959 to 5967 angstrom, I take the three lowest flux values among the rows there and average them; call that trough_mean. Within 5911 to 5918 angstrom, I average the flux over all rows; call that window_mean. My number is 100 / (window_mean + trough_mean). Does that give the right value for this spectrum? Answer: 3.06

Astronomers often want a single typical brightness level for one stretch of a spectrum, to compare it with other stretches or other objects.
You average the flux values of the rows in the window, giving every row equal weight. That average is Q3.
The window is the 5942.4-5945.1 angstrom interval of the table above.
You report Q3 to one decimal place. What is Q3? 15.3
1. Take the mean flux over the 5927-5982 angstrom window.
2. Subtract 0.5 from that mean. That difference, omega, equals 16.2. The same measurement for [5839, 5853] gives 16.3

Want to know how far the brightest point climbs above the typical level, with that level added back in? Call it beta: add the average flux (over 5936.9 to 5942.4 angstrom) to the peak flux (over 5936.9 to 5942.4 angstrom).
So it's 36.8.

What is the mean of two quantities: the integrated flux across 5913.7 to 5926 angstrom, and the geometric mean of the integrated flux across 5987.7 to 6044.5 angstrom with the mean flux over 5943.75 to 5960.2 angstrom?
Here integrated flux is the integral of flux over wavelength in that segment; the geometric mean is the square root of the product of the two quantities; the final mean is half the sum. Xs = 154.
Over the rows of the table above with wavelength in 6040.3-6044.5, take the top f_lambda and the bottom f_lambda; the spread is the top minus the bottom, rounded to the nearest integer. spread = 2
